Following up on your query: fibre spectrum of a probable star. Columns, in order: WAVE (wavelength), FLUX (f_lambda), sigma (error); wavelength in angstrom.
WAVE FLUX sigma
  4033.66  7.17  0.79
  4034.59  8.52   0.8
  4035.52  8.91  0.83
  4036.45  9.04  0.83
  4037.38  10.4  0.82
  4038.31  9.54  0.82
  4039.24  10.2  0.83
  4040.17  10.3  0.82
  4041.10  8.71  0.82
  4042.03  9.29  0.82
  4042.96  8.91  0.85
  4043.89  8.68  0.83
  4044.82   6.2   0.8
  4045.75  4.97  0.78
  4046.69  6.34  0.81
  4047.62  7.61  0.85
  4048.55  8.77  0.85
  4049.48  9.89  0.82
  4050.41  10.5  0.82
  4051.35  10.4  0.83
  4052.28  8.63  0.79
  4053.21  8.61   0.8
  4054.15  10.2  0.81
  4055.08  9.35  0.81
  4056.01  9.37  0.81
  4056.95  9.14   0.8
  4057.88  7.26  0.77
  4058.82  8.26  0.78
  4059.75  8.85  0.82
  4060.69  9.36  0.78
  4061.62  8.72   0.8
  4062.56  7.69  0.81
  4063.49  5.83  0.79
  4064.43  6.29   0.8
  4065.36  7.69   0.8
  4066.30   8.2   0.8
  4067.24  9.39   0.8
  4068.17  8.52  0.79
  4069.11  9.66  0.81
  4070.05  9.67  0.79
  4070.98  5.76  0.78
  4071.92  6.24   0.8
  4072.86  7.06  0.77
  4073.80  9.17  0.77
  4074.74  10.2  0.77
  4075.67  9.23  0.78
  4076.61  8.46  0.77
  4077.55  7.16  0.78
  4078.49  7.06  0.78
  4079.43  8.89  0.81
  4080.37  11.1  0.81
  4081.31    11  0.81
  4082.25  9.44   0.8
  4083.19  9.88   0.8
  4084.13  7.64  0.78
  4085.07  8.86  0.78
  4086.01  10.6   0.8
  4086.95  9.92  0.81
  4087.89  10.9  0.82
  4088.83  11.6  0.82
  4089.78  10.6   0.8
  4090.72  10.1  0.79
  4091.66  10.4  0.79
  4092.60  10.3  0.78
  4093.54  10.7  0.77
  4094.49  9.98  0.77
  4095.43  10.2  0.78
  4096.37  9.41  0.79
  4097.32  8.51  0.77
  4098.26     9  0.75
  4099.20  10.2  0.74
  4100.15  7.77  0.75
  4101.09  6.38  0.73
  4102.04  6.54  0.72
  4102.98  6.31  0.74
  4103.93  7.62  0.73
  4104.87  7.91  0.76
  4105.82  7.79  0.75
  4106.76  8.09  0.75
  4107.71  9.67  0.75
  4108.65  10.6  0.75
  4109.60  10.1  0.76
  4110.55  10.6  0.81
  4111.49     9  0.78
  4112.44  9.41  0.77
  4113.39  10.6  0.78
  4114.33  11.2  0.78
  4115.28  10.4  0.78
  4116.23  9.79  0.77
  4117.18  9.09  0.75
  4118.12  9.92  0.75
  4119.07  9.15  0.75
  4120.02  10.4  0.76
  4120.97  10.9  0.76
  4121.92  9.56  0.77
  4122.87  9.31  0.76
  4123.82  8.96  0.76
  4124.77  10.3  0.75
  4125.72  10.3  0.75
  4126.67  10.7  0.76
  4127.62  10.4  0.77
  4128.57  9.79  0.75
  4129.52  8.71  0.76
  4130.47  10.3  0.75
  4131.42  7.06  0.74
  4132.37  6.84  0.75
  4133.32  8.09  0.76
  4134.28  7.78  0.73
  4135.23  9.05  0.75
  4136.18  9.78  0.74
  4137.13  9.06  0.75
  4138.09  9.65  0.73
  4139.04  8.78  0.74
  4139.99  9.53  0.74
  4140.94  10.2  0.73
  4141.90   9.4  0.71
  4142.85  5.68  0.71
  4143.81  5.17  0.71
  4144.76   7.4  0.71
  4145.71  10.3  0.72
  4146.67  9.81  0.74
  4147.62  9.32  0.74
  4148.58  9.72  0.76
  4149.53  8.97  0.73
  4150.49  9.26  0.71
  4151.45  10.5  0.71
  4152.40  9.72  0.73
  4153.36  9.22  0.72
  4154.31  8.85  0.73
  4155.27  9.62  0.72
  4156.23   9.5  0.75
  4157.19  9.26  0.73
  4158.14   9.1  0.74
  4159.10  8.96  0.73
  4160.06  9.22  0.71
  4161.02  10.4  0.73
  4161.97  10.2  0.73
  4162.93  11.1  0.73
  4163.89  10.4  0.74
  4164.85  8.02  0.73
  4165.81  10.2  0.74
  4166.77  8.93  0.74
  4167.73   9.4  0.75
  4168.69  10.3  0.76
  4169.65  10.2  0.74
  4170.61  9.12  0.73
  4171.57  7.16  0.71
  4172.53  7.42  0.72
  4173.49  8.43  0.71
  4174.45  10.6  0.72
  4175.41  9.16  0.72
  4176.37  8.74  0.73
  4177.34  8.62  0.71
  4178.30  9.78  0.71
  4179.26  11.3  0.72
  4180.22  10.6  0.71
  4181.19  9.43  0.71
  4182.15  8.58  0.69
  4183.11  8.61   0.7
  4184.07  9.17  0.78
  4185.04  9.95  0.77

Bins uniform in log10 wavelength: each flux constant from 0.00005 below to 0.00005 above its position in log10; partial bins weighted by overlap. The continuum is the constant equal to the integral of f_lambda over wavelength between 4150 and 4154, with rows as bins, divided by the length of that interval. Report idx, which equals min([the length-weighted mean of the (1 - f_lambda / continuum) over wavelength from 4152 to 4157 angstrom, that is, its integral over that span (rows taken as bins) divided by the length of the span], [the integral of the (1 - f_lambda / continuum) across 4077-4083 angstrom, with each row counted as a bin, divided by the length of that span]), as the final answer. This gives 0.028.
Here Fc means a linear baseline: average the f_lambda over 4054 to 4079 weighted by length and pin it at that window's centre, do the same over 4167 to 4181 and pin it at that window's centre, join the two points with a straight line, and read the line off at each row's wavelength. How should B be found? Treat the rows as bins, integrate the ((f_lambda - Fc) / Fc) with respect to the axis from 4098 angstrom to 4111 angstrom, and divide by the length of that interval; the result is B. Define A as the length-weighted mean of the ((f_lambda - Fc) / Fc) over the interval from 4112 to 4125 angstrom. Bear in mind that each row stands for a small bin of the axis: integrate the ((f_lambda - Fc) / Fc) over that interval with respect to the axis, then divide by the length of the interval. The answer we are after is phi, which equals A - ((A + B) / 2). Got 0.08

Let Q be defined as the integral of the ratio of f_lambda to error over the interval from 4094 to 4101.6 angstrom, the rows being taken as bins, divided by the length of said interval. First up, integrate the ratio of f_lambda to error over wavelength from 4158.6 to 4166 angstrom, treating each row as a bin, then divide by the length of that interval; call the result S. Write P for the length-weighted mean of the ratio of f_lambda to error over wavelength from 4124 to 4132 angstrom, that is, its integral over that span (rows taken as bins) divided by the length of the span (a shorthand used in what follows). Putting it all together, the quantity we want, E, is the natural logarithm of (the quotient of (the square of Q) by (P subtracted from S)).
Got 5.4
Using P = 12.8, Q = 11.7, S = 13.4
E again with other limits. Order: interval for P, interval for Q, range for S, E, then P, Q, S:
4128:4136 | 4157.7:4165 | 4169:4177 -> 5.3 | 11.4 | 13.4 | 12.3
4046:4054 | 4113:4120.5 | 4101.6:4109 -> 7.7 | 10.7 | 13.2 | 10.8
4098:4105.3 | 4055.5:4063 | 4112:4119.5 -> 3.8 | 10.4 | 10.8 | 13.0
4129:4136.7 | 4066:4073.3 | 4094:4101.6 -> 5.6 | 11.3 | 10.2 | 11.7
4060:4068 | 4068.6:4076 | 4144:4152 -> 3.7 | 10.0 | 10.7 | 12.7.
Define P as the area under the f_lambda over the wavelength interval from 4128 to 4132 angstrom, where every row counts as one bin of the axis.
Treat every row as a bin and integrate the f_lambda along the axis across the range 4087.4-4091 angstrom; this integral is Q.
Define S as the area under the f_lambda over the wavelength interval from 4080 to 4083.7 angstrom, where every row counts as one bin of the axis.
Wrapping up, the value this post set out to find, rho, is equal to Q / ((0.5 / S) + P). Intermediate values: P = 35.8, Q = 39.0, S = 38.1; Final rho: 1.09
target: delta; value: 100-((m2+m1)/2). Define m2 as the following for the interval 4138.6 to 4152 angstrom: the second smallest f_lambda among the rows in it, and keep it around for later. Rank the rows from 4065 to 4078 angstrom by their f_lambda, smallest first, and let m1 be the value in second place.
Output 94.0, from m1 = 6.24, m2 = 5.68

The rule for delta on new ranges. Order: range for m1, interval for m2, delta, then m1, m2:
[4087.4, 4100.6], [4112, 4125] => 91.2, 8.51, 9.09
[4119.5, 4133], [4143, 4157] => 92.8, 7.06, 7.4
